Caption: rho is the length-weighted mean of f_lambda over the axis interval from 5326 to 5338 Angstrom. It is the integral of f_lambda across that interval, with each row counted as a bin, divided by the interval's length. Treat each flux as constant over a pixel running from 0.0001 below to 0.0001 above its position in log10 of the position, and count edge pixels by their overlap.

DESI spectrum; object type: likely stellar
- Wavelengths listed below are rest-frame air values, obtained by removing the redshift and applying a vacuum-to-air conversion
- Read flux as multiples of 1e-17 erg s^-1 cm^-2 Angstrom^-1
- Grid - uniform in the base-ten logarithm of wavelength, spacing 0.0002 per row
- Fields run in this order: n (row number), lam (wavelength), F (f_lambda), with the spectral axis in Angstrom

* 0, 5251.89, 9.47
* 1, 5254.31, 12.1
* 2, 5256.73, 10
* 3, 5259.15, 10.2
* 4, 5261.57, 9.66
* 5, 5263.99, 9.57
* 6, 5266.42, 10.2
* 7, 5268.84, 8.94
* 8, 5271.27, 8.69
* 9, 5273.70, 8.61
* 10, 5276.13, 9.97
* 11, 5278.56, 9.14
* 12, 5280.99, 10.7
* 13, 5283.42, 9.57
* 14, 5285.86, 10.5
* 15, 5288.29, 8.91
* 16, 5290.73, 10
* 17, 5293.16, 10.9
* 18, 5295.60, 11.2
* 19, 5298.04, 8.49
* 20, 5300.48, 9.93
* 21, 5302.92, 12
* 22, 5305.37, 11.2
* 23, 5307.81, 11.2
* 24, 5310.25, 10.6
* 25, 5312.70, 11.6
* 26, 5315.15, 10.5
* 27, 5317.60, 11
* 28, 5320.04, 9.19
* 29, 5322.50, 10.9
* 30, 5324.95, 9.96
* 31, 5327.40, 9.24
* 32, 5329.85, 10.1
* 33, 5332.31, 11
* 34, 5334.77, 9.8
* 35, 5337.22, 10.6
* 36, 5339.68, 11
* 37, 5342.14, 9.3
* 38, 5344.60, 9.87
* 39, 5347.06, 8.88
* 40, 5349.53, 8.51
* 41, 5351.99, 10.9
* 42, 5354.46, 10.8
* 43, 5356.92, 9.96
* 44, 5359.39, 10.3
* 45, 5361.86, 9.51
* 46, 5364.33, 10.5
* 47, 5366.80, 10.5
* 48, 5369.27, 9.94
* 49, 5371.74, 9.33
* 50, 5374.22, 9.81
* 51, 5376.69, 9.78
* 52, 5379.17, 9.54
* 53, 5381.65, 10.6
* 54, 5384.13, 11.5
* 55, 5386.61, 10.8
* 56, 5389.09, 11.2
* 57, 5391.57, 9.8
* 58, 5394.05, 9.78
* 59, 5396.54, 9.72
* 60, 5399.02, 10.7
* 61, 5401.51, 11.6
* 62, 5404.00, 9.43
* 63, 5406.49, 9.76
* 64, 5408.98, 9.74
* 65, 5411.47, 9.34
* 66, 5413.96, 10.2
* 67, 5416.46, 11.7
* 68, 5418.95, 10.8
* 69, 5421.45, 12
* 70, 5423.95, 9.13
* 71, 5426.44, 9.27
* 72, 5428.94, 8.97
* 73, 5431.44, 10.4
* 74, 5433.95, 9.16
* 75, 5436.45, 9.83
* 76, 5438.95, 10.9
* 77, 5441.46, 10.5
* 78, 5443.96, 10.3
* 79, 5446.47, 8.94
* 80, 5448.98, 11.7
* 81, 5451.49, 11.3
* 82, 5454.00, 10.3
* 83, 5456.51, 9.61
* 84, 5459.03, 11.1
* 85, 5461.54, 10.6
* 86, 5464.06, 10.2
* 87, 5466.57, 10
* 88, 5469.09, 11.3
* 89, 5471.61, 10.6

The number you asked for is 10.1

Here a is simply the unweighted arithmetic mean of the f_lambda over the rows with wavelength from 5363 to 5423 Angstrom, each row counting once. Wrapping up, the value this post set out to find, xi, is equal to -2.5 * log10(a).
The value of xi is -2.54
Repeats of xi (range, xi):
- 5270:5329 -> -2.52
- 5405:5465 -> -2.53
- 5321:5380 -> -2.50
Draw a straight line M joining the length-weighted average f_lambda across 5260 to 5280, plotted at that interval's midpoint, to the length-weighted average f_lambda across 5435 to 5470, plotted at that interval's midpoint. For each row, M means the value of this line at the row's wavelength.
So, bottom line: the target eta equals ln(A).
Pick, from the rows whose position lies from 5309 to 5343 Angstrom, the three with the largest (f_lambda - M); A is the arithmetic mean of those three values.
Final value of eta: 0.419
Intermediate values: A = 1.52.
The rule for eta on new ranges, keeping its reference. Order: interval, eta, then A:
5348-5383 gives -0.173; 0.84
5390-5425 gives 0.433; 1.54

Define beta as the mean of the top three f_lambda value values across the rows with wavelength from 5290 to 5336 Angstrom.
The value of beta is 11.6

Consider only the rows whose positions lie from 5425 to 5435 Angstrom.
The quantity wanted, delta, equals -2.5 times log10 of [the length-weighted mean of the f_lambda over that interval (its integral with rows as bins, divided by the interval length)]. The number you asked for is -2.439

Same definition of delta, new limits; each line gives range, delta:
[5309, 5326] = -2.557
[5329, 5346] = -2.524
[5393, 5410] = -2.512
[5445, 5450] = -2.527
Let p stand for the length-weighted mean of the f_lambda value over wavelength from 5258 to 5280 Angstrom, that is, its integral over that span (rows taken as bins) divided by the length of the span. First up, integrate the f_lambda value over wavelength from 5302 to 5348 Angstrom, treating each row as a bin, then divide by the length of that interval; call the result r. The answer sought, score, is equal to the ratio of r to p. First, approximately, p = 9.5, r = 10.4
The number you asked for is 1.10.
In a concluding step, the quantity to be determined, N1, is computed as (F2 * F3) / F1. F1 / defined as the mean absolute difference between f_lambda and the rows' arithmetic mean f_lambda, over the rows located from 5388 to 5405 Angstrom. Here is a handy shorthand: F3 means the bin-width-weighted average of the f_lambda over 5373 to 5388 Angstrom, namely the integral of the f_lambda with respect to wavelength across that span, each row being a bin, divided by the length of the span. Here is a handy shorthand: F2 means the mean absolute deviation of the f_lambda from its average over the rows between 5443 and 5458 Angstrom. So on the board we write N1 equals 11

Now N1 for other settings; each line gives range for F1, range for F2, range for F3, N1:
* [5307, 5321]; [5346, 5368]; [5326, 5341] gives 12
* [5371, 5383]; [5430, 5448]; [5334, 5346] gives 19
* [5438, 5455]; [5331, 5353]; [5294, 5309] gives 13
